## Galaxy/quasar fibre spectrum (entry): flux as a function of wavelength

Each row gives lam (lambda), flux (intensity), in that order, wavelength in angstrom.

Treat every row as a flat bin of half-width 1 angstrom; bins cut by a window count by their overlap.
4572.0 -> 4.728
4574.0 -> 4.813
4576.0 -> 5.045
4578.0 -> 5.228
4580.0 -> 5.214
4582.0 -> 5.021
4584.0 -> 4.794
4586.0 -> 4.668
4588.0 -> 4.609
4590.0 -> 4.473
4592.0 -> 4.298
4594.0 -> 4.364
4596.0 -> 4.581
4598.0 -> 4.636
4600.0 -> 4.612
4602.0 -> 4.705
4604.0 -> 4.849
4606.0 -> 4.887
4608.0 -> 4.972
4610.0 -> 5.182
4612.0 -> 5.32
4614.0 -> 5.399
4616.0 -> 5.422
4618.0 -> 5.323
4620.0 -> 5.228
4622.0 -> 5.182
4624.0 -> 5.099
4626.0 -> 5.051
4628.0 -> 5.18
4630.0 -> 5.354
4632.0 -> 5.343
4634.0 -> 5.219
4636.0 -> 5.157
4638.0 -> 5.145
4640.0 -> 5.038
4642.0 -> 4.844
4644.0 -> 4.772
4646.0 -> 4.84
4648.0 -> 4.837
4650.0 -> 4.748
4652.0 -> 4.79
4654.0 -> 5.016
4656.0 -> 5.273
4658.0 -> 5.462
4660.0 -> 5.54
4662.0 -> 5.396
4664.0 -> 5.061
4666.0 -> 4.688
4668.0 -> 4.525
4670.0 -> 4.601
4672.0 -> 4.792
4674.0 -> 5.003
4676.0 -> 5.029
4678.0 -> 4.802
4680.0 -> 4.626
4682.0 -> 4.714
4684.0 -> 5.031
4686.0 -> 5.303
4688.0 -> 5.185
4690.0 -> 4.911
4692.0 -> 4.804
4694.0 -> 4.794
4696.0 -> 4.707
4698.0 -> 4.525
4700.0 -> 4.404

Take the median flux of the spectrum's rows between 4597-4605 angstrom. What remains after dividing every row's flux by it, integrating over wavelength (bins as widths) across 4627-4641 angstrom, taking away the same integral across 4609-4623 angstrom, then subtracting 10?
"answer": -10.3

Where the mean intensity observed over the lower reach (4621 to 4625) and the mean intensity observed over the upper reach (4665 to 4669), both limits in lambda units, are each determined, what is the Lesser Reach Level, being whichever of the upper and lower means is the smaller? 4.61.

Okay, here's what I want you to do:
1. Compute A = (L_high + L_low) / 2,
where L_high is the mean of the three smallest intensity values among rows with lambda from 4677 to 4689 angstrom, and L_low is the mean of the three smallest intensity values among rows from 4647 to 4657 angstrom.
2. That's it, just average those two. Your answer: 4.75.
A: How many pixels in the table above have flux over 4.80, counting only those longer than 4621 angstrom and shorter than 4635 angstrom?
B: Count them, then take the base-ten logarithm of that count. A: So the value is 0.85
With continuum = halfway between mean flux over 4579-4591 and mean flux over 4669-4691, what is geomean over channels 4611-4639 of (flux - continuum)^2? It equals 0.141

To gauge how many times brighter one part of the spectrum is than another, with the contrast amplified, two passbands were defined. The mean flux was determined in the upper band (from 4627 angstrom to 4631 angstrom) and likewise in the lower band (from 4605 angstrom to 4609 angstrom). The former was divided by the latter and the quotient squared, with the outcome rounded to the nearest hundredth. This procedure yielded 1.14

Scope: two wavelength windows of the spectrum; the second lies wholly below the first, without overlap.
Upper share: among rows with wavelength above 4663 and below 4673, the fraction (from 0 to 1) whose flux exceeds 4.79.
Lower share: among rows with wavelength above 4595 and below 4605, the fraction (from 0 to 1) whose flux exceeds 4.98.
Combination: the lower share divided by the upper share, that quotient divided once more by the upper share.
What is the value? 0.00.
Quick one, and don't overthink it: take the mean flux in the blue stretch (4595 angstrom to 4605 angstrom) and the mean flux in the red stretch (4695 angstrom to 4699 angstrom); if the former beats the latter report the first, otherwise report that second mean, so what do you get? 4.68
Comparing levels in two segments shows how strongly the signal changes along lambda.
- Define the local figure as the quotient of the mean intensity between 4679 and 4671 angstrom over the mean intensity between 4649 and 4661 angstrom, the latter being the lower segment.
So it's 0.95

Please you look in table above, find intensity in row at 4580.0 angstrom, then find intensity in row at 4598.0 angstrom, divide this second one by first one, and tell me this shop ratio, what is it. 0.89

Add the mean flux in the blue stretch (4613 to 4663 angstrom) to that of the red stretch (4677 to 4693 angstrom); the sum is 10.1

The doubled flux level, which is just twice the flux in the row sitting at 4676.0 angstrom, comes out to 10.1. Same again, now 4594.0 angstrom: 8.7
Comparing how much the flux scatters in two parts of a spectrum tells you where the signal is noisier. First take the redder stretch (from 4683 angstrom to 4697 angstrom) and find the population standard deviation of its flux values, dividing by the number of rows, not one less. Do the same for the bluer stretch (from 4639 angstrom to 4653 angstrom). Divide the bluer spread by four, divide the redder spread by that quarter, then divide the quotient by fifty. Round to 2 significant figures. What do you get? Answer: 0.18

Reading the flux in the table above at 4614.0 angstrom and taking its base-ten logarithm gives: 0.732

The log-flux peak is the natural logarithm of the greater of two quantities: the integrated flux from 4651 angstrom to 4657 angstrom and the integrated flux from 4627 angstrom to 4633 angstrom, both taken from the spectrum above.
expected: 3.46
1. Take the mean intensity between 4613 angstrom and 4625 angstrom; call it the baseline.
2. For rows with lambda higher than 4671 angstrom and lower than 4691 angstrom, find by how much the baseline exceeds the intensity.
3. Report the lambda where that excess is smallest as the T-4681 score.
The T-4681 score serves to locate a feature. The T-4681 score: 4686.0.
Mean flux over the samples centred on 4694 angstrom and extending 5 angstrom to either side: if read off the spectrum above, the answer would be 4.75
